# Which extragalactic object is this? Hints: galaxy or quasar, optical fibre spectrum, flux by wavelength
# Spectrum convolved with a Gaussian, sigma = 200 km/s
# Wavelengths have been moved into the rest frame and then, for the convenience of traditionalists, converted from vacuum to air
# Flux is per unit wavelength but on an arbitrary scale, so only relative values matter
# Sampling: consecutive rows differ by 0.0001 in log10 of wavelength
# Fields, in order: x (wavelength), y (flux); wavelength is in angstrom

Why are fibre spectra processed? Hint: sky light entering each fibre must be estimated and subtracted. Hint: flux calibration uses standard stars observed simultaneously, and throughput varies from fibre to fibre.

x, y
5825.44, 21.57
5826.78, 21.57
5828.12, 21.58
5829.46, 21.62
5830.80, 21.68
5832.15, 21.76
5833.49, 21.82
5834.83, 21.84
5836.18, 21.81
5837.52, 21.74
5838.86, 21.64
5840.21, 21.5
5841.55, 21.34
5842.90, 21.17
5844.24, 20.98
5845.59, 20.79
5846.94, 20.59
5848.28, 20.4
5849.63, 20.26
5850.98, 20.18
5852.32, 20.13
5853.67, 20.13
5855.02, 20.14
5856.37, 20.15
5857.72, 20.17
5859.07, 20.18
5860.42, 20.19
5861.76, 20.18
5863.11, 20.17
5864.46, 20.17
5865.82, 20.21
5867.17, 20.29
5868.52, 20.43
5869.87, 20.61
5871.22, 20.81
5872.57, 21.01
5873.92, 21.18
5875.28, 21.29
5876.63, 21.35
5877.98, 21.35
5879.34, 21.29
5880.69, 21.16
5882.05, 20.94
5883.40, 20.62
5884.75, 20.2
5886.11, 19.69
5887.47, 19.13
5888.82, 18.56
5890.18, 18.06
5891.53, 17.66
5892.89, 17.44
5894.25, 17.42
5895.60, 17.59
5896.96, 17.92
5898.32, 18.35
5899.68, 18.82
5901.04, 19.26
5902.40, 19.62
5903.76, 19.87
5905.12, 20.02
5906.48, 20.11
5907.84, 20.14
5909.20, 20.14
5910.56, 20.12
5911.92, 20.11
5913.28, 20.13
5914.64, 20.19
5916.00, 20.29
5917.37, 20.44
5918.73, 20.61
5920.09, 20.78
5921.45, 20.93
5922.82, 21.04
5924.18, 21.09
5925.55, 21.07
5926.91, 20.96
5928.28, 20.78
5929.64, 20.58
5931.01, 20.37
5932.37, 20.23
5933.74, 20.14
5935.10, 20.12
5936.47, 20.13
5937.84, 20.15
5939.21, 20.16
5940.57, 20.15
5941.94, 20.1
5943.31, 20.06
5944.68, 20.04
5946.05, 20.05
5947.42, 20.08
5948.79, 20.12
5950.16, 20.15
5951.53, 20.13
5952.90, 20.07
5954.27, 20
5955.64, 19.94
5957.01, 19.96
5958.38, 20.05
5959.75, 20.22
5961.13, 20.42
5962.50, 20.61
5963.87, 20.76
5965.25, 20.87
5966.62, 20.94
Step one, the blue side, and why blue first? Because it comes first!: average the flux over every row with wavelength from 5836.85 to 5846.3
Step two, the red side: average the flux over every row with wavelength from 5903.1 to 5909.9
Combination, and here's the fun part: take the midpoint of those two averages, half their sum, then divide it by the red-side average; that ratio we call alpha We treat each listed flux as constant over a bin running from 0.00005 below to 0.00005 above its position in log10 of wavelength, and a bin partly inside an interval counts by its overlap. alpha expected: 1.03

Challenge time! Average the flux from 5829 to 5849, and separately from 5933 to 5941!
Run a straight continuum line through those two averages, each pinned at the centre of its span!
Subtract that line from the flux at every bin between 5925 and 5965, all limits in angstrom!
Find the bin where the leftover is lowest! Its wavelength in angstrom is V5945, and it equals 5935.10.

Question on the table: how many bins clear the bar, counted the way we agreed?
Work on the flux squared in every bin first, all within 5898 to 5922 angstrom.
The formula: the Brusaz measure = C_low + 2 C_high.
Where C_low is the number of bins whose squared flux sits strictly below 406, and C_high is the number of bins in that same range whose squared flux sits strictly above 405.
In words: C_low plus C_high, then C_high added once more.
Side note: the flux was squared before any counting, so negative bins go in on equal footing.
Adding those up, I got 30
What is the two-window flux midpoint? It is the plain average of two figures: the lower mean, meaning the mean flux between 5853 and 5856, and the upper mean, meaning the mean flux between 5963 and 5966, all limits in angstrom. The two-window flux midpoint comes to 20.5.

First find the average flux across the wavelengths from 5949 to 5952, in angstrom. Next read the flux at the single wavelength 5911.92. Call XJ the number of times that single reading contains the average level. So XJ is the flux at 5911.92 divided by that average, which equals 1.00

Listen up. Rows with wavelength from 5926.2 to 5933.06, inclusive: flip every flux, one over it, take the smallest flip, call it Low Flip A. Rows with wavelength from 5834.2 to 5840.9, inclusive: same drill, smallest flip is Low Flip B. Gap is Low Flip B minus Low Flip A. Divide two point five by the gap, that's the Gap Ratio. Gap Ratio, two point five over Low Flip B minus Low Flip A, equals -1300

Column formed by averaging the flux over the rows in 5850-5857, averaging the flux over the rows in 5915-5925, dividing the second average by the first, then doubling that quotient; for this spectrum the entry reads 2.06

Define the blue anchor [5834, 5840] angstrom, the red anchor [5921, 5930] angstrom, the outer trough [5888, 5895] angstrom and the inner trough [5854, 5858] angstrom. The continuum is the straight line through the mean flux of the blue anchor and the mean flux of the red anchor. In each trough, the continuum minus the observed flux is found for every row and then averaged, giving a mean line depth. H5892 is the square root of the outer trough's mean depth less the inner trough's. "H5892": 1.4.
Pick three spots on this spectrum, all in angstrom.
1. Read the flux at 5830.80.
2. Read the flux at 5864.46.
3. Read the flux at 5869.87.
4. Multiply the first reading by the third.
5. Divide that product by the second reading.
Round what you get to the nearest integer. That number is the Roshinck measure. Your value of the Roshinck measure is 22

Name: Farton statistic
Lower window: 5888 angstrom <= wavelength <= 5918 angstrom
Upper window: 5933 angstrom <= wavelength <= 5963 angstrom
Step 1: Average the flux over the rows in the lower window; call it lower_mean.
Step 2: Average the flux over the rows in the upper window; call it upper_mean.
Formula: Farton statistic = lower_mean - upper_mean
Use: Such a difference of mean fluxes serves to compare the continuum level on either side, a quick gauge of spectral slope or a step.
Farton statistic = -0.9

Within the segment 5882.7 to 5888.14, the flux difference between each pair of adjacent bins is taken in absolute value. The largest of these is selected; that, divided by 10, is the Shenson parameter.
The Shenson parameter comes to 0.06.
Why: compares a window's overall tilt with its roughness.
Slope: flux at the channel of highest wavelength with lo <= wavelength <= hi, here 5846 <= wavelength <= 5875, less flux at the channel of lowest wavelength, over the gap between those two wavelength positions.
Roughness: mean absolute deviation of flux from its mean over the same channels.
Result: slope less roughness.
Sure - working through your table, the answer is -0.22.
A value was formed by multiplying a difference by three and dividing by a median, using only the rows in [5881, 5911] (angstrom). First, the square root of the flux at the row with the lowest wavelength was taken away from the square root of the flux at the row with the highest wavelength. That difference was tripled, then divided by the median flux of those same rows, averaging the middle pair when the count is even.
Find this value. -0.014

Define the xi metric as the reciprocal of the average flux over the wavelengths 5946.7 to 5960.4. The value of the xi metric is 0.0498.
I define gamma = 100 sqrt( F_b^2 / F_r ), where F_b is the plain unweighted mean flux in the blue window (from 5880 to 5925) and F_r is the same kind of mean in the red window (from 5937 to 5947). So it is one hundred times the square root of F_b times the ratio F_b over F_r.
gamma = 438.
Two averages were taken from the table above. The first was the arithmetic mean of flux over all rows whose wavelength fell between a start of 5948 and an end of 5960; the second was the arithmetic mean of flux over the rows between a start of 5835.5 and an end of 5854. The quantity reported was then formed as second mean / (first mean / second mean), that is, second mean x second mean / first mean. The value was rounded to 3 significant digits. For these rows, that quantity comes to 21.8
